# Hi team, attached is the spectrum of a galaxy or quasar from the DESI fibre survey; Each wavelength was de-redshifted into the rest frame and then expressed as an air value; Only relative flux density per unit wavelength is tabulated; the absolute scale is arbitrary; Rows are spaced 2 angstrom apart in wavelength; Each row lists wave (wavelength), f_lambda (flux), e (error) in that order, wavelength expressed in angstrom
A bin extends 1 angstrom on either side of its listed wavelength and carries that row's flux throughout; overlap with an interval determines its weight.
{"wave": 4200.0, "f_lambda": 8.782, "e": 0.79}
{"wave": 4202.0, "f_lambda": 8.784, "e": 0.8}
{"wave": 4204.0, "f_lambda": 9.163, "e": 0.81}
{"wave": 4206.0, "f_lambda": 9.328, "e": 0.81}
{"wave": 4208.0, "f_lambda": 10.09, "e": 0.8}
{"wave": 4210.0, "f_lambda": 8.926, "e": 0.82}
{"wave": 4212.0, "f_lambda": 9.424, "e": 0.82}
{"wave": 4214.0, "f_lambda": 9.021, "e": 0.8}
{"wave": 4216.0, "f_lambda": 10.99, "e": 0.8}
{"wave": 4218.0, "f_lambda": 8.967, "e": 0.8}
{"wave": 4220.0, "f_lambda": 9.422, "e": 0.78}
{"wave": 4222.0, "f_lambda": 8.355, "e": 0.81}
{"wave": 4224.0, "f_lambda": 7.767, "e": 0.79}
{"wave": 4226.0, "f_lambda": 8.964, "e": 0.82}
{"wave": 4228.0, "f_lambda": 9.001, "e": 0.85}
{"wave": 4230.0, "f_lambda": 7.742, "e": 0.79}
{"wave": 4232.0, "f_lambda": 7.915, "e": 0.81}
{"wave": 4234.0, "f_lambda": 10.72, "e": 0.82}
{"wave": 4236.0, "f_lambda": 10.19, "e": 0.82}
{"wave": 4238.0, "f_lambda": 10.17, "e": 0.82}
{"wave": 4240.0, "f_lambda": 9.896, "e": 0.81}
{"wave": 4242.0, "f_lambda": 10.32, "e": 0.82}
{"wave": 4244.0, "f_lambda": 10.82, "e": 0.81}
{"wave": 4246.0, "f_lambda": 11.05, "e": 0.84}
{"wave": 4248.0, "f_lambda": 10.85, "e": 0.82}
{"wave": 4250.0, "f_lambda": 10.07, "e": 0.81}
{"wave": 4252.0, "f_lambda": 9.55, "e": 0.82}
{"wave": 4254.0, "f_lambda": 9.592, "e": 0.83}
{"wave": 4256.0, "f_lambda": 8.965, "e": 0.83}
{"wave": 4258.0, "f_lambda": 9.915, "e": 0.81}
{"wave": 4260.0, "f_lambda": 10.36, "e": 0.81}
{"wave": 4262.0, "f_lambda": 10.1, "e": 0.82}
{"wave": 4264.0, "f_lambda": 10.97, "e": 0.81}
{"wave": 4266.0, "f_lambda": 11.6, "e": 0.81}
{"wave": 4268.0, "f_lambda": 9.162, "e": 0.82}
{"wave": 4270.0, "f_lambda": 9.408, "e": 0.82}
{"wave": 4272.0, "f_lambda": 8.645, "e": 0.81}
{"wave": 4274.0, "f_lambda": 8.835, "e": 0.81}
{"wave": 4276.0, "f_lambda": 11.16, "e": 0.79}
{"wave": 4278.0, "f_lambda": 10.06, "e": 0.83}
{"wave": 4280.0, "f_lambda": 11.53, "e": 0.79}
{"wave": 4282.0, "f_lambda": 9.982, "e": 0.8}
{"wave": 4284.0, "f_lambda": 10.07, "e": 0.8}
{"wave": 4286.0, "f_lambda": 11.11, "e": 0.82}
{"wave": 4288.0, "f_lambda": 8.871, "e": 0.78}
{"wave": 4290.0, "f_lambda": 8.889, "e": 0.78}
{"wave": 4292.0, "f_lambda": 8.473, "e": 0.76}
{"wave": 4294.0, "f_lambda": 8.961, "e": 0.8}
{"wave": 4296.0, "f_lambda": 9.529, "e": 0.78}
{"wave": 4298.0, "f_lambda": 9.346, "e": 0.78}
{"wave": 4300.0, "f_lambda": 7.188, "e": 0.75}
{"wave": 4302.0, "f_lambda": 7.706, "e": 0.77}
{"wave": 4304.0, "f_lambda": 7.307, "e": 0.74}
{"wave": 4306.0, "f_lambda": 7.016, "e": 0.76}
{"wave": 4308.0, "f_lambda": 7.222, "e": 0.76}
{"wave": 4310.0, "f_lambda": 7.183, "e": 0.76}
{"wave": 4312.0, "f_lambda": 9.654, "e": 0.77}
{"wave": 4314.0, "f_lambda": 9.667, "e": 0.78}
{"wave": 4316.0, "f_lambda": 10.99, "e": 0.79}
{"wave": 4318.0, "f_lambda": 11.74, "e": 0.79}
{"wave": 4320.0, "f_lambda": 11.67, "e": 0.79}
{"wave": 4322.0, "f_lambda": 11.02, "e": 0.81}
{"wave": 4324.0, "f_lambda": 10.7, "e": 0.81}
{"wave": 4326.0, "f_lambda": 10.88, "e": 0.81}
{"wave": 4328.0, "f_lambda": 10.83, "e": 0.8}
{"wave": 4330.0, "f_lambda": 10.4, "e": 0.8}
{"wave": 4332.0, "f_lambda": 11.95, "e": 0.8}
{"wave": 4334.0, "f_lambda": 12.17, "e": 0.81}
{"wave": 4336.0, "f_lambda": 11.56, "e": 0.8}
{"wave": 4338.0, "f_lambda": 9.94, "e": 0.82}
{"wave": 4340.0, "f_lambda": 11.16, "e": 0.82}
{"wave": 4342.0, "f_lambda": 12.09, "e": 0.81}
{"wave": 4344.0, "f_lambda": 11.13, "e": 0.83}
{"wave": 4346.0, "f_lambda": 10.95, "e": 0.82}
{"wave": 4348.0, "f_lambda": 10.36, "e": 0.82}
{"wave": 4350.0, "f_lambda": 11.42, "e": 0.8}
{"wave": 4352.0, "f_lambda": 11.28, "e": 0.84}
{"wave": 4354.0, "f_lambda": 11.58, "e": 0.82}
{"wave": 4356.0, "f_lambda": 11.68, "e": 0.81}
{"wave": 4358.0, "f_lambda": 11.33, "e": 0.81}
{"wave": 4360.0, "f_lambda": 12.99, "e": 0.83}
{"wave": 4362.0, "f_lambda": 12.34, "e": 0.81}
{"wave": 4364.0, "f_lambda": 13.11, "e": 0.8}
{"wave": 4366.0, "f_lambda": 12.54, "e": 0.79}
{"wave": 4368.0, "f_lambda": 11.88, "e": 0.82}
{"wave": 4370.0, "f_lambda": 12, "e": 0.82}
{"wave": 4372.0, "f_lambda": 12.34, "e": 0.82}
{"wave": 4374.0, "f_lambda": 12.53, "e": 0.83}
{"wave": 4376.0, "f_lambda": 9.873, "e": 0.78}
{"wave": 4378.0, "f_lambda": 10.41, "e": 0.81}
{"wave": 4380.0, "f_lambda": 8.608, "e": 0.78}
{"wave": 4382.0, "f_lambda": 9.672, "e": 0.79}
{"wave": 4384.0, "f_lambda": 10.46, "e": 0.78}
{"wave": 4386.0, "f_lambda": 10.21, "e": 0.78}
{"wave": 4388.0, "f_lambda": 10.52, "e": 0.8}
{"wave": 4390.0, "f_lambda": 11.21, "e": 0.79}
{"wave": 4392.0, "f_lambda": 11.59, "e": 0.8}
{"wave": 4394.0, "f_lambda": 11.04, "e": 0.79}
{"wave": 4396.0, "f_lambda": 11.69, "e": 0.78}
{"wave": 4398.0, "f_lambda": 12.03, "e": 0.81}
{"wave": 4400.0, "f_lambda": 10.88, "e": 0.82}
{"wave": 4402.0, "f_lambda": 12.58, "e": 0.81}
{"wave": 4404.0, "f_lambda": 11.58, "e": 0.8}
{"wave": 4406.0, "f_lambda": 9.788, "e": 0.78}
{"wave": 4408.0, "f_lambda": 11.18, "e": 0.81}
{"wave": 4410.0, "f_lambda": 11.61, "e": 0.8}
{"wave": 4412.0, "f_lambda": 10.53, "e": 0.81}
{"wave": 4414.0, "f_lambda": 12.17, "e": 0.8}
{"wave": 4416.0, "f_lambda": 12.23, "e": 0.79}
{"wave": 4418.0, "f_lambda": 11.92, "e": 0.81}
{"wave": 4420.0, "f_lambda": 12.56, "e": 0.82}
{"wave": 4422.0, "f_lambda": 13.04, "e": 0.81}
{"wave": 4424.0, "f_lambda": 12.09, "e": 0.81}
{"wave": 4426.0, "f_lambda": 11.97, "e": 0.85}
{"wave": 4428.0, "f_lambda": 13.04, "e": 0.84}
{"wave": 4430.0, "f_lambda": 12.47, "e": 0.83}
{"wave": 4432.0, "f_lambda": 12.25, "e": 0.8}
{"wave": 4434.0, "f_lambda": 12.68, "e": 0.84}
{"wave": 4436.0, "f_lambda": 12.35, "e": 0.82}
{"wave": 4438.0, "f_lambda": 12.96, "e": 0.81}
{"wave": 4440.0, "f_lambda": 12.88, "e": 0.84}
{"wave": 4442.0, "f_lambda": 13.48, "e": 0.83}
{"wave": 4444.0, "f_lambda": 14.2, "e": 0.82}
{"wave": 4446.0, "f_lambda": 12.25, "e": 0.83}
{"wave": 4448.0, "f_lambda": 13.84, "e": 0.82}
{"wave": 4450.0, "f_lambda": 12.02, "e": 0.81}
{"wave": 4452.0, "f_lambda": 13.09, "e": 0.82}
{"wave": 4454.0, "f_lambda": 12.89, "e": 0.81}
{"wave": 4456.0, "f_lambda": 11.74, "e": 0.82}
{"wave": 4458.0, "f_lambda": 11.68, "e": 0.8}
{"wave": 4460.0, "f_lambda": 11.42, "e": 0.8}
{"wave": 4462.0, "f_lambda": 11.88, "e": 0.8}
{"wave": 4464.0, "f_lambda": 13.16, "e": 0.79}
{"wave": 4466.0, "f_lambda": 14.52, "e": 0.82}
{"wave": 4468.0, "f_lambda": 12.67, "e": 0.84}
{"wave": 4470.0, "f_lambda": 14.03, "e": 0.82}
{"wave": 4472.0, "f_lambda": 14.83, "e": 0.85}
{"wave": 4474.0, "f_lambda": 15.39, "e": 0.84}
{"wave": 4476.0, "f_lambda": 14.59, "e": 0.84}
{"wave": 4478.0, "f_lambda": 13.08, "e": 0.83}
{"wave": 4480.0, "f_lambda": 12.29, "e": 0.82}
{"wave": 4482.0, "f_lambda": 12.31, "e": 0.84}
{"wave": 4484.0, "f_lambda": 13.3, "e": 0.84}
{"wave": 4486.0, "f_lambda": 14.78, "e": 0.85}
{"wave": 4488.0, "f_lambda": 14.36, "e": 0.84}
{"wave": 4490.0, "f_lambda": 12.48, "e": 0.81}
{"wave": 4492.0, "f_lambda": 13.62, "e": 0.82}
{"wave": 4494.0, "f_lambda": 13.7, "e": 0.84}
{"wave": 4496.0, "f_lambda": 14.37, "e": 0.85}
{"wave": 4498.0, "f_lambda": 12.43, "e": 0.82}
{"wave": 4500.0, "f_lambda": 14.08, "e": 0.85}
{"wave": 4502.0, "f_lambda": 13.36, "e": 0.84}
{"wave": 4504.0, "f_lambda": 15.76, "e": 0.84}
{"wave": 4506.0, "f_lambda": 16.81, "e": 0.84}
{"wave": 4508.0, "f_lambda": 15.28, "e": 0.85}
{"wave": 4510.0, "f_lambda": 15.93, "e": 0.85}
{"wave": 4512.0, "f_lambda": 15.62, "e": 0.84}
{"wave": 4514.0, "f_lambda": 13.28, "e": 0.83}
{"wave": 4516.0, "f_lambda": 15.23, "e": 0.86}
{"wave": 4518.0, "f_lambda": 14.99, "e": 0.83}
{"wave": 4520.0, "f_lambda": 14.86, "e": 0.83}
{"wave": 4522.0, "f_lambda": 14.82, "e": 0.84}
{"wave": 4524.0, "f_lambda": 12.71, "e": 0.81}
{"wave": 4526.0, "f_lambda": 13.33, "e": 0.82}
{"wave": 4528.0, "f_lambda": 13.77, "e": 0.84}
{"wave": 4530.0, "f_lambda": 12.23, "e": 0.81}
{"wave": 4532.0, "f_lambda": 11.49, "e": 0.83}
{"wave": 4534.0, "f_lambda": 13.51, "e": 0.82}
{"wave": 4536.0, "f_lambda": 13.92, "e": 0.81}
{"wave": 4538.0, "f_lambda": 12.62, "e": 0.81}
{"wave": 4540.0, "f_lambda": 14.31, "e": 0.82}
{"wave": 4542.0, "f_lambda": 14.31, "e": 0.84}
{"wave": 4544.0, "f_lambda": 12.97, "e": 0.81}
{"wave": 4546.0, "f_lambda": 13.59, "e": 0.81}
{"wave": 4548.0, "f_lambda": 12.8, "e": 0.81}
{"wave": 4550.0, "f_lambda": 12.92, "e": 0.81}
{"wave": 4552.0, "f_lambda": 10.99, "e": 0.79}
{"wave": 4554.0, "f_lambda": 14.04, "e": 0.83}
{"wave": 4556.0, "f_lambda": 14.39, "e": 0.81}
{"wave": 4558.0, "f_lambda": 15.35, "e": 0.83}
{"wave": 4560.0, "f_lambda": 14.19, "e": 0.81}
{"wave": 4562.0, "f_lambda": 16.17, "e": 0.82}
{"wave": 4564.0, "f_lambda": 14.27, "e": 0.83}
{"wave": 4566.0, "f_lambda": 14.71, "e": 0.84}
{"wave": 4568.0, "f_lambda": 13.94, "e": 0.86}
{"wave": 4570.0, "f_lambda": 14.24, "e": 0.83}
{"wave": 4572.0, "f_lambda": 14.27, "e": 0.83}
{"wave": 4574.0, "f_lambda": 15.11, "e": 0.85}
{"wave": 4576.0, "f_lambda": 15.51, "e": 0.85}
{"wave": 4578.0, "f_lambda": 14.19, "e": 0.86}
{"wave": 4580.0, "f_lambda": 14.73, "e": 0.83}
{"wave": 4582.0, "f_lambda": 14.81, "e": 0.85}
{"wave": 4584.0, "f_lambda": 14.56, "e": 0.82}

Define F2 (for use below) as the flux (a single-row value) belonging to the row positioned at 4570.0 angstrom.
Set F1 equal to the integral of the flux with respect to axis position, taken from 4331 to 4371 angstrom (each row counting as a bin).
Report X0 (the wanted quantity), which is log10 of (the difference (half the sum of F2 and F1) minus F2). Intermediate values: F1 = 467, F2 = 14.24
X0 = 2.35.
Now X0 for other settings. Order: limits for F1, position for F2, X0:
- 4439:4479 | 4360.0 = 2.41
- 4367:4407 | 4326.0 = 2.33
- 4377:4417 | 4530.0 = 2.33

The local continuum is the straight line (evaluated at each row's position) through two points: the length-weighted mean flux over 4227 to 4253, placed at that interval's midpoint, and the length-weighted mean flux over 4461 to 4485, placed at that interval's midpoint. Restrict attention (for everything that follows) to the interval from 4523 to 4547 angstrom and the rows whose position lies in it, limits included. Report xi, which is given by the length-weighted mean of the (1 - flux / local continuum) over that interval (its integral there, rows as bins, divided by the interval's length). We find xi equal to 0.086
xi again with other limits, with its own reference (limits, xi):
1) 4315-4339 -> 0.006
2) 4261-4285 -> 0.025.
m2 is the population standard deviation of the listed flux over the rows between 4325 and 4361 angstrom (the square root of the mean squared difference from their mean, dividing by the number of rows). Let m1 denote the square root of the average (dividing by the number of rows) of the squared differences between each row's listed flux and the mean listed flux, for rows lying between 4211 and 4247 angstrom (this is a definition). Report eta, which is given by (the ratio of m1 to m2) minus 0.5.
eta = 1.01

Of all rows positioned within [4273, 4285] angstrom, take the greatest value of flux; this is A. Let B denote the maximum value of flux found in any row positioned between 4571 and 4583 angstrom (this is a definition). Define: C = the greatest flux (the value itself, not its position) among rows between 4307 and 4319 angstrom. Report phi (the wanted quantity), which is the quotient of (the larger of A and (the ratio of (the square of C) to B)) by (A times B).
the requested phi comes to 0.064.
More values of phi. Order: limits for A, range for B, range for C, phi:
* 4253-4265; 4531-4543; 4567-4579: 0.107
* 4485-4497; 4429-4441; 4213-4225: 0.077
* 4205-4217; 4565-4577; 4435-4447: 0.076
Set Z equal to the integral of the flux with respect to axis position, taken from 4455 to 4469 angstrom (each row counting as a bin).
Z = 174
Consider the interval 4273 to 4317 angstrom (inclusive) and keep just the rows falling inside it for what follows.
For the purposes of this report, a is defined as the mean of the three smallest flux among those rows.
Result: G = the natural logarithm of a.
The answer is 1.96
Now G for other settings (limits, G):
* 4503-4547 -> 2.49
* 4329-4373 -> 2.33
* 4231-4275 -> 2.14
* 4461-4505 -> 2.50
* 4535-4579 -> 2.50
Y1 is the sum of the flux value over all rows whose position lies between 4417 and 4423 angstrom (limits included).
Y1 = 38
